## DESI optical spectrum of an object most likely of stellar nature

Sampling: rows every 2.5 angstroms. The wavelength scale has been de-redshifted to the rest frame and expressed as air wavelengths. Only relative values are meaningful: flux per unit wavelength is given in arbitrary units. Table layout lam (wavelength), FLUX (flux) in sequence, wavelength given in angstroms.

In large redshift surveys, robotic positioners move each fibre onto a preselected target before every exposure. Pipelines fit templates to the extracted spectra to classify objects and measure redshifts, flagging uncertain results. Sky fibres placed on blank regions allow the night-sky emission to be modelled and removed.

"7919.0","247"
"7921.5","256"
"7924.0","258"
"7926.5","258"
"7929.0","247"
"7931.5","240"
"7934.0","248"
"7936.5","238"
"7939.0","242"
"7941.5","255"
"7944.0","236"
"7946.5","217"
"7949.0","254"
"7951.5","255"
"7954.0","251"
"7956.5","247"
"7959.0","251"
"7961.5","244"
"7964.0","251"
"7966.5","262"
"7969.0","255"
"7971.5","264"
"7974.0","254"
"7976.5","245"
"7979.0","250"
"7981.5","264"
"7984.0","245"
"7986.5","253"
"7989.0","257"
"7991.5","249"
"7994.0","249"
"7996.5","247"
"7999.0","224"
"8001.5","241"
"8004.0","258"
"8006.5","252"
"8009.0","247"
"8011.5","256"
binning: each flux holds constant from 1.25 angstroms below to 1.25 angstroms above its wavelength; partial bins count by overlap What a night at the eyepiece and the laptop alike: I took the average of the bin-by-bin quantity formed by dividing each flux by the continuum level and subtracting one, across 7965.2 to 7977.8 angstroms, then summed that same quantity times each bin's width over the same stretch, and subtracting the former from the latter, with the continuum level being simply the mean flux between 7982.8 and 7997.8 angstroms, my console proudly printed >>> 0.28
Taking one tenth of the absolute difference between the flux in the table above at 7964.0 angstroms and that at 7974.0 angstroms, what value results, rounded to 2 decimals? 0.30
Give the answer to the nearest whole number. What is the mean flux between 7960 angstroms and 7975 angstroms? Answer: 255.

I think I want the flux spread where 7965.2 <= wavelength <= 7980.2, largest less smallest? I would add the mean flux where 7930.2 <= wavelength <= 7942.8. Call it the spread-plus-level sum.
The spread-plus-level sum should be 264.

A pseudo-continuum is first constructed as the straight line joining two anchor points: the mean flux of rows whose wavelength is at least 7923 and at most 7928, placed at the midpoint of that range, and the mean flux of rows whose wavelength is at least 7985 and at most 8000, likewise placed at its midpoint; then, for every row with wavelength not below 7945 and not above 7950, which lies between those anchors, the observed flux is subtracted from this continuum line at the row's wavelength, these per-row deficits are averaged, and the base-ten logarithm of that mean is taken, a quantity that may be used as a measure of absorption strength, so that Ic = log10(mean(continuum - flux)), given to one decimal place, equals 1.3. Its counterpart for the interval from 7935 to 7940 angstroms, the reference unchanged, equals 1.2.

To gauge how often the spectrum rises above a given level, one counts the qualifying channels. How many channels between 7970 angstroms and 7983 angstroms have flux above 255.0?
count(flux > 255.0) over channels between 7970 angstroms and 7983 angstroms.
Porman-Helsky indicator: 2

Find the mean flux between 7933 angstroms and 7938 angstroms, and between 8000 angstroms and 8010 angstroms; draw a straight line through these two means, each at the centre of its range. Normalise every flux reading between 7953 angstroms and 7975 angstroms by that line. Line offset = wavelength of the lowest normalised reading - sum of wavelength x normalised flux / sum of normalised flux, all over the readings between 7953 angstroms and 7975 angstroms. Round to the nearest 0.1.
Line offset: -2.6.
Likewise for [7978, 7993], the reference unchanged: -1.2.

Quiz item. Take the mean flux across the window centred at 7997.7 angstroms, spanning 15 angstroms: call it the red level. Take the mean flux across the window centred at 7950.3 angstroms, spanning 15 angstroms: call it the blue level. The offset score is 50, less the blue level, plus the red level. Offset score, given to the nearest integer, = 51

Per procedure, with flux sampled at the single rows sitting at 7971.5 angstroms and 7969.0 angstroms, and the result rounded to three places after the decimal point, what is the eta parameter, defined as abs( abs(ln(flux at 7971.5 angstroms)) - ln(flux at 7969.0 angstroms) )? 0.035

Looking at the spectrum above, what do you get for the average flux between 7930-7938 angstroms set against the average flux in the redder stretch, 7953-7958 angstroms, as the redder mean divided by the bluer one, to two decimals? 1.03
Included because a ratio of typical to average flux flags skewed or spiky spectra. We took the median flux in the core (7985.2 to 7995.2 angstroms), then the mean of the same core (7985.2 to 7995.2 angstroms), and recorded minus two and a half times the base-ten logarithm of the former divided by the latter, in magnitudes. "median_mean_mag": 0.004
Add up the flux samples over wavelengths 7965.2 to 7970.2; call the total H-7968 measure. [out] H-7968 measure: 517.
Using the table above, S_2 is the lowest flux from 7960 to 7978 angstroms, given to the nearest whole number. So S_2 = 244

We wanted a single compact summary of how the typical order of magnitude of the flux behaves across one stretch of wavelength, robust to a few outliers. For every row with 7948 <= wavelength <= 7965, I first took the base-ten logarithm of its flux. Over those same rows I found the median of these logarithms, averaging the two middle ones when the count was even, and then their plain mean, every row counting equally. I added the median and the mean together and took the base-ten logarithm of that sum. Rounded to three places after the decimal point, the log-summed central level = 0.681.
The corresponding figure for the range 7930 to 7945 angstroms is 0.678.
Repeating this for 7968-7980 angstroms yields 0.682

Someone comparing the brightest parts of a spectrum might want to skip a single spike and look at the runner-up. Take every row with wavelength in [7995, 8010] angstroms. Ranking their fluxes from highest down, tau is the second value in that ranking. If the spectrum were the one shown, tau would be 252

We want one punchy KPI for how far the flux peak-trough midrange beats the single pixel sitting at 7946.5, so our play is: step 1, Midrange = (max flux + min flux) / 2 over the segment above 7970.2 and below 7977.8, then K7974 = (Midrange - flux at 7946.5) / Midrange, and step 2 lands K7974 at 0.15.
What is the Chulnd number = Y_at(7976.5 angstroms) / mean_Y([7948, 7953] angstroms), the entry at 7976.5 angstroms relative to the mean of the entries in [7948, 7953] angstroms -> 0.96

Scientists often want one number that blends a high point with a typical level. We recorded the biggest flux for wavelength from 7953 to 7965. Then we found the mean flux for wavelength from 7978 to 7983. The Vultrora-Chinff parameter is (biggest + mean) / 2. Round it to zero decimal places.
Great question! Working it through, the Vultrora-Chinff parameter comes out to 254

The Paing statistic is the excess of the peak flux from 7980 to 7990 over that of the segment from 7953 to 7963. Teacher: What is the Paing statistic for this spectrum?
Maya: 13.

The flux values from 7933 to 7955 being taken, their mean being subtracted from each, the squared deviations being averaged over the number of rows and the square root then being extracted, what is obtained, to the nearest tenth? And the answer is 11.7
